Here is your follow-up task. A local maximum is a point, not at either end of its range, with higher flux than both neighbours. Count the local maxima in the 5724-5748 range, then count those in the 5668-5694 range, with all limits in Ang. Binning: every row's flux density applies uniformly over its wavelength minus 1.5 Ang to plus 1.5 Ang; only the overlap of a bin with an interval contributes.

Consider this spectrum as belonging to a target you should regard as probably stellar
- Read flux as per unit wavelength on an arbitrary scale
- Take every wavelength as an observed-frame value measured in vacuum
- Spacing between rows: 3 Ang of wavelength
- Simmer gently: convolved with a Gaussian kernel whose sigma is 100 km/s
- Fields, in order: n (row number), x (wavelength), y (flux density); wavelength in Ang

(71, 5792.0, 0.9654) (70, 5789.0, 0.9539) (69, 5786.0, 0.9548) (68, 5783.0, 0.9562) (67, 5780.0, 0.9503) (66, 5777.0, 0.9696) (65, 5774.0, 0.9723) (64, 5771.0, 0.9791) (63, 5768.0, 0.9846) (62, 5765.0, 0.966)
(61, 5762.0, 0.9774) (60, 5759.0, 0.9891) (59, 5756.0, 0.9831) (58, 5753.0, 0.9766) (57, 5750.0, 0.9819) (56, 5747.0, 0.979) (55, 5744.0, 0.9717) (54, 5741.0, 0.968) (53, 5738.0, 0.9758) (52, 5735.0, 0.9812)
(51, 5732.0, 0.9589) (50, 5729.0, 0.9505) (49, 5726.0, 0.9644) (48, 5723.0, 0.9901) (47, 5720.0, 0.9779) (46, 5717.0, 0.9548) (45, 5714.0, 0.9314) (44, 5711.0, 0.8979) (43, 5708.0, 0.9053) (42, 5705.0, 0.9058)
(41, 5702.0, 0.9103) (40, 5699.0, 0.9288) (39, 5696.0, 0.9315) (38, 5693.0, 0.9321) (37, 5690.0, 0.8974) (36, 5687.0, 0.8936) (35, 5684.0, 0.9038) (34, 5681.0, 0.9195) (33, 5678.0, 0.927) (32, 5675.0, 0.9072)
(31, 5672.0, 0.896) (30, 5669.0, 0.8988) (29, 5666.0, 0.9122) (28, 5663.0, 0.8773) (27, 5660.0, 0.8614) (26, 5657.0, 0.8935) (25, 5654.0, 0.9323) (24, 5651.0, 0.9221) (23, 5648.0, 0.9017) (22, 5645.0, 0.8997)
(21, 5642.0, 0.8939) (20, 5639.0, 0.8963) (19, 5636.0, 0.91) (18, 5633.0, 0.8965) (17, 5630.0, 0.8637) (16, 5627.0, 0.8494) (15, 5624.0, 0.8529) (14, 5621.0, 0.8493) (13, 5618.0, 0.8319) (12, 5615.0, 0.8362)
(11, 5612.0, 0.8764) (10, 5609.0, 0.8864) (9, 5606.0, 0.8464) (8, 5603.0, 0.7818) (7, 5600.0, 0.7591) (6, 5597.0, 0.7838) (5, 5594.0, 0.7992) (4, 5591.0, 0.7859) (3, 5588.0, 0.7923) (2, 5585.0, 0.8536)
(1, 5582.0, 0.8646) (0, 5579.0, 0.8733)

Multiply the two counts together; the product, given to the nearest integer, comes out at 1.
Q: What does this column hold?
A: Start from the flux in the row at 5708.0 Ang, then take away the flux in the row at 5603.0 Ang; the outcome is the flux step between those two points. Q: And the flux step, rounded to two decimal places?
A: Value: 0.12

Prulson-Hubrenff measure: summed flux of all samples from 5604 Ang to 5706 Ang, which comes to 30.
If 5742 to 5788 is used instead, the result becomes 15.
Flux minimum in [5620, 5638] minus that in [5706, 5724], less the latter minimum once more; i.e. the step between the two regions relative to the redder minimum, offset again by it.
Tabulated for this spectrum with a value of -0.95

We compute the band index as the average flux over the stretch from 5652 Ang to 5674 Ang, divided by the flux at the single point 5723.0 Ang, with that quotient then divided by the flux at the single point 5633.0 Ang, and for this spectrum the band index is 1.01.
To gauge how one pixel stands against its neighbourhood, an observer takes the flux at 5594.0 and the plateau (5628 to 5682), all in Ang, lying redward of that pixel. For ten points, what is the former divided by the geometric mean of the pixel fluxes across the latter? 0.89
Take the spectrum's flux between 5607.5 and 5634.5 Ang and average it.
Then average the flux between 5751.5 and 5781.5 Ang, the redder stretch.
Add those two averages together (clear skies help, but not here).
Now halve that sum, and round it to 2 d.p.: 0.92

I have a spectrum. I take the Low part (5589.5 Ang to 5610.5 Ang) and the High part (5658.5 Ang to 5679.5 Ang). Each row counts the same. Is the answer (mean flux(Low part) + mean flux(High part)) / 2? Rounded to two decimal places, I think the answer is 0.85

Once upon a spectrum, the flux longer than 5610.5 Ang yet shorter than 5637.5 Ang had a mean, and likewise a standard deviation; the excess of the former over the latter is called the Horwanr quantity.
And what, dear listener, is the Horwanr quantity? 0.84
